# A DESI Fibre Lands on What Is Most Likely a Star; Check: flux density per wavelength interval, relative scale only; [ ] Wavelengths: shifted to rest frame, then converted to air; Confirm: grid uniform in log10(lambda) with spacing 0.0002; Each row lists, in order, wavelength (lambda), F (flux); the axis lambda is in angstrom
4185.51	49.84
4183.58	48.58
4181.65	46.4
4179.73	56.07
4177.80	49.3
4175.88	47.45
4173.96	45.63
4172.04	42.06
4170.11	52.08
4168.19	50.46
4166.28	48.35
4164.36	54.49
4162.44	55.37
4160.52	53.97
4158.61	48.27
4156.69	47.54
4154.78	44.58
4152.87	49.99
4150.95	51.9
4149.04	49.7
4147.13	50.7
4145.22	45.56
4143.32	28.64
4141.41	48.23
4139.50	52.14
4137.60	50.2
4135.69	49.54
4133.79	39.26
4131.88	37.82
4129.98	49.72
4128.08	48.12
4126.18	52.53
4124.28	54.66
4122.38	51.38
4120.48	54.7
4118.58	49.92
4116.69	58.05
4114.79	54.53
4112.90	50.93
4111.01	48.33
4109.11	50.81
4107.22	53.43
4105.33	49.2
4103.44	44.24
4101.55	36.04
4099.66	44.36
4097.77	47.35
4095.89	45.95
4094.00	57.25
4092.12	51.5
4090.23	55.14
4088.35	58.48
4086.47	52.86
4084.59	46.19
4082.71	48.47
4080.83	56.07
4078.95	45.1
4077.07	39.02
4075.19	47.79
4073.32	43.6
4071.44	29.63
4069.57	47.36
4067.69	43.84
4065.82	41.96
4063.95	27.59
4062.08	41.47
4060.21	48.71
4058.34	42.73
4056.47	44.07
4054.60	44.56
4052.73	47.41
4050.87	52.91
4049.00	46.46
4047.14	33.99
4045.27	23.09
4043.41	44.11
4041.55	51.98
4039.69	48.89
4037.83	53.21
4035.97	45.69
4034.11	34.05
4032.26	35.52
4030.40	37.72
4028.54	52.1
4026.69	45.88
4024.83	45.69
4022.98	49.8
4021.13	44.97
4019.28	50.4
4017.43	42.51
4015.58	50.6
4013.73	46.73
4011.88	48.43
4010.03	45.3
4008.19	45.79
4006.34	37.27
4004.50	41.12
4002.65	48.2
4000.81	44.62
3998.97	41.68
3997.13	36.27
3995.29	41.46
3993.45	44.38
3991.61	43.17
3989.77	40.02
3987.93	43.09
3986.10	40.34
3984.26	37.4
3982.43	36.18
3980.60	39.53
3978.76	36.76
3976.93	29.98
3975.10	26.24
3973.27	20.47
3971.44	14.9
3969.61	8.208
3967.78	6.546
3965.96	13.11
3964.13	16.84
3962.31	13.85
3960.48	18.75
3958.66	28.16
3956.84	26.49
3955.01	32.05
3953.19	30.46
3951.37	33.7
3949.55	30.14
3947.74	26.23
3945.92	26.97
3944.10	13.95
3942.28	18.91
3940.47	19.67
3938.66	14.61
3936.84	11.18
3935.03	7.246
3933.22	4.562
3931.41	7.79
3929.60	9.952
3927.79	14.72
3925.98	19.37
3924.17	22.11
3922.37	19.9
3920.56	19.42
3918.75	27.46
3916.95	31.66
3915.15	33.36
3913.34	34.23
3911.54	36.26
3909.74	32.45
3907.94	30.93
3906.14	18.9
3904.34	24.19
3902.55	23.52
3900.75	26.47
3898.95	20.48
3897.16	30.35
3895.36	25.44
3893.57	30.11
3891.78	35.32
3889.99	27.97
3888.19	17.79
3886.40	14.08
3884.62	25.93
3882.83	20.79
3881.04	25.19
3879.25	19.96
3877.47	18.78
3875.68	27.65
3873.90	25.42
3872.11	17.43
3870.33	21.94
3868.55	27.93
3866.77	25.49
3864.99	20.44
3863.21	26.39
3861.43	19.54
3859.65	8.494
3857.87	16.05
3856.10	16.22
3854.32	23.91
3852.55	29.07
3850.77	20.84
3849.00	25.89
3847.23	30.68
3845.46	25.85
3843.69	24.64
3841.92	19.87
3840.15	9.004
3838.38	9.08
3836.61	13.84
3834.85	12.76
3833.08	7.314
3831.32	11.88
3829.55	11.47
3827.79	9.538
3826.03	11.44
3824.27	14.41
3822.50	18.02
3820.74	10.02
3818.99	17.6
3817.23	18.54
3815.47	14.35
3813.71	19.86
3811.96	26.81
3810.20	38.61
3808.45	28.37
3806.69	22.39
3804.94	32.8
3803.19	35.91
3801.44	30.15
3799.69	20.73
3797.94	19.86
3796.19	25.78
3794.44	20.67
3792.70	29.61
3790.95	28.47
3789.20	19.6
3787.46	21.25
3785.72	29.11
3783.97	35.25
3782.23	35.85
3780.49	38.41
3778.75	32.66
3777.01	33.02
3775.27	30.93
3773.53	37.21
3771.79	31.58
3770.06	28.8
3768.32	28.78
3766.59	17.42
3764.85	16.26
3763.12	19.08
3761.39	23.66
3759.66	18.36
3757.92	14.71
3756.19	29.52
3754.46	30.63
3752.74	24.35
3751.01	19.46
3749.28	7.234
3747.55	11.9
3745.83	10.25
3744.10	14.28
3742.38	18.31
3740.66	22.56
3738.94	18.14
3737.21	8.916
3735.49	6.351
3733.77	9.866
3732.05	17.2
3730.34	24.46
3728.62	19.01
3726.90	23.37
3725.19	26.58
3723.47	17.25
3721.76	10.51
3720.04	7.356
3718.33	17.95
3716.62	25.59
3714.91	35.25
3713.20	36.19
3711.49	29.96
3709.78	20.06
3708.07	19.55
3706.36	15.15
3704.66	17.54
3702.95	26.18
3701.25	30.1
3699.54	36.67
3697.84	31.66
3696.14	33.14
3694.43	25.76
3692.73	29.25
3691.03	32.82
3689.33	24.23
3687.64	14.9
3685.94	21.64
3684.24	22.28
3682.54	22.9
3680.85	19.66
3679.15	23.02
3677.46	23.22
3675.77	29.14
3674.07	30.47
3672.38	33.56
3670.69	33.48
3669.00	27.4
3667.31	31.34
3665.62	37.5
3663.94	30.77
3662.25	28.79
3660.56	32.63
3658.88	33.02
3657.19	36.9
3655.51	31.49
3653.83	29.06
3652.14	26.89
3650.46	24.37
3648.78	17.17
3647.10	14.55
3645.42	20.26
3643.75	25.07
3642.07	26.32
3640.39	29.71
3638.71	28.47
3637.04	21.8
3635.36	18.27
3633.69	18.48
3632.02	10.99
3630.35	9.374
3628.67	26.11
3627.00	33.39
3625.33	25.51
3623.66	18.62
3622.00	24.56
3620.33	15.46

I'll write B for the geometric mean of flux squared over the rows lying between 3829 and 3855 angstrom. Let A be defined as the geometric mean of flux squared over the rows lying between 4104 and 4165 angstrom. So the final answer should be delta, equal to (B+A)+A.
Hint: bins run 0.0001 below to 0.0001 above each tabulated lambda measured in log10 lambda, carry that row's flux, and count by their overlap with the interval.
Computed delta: 5104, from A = 2413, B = 277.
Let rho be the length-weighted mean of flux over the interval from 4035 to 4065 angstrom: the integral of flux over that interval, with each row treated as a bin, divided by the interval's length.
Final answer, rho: 44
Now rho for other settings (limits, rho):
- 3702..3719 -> 24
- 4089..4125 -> 50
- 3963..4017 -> 35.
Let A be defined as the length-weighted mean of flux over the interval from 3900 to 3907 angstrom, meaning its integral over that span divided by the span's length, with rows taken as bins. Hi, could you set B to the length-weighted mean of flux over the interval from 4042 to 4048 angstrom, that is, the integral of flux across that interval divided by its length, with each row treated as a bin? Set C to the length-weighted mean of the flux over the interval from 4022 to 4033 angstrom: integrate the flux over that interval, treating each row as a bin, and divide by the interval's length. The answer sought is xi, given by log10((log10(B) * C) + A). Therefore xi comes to 1.96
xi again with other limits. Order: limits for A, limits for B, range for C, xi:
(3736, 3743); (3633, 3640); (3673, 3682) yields 1.70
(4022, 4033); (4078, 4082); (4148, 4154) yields 2.11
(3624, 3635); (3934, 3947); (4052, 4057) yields 1.88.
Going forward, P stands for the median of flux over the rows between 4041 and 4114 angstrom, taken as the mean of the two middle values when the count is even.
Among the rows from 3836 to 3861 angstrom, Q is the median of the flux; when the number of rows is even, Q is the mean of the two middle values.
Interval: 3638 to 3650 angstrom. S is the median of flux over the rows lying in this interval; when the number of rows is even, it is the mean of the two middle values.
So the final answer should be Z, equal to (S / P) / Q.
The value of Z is 0.03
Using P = 46.5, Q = 20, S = 25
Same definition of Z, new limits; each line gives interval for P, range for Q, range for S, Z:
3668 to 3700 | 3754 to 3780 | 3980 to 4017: 0.05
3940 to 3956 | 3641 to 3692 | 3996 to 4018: 0.06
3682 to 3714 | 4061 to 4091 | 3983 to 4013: 0.04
